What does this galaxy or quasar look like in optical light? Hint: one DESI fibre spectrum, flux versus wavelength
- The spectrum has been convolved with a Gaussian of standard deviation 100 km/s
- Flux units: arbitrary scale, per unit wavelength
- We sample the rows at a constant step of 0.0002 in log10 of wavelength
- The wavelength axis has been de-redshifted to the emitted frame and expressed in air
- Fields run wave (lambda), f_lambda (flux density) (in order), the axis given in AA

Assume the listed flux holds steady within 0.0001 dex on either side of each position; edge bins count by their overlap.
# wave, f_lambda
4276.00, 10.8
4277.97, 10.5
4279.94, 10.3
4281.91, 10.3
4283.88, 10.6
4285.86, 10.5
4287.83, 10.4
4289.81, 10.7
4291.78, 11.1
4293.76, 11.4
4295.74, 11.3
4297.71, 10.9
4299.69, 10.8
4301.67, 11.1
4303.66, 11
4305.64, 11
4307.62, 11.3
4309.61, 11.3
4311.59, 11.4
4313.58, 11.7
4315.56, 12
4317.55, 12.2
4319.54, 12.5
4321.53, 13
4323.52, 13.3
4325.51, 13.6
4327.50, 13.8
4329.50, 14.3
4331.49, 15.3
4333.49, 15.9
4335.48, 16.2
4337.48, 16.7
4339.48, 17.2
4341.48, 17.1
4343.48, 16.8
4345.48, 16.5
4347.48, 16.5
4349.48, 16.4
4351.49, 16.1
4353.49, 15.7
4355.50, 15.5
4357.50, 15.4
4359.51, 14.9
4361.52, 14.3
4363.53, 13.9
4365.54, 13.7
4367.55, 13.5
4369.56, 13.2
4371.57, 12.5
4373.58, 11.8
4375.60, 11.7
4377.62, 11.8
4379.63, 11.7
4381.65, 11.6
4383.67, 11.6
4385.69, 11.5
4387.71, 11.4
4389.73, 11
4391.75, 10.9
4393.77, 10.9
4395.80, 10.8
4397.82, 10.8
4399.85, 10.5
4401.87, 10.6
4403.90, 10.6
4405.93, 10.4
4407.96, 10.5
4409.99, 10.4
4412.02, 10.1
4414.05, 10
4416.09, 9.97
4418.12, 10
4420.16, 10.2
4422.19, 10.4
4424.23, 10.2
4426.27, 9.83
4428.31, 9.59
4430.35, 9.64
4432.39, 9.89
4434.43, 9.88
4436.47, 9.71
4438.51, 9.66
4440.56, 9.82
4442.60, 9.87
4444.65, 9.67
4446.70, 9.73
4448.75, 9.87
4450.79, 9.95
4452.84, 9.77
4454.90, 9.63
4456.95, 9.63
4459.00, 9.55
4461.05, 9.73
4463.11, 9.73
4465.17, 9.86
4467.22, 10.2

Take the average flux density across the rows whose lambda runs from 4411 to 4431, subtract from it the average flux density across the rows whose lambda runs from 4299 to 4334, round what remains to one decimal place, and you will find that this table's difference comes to -2.5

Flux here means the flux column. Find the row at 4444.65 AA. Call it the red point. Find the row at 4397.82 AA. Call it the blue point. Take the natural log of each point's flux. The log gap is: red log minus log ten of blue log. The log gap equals 1.89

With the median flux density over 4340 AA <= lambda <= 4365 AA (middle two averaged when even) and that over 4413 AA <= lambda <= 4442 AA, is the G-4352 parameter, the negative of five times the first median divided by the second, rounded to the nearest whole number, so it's -8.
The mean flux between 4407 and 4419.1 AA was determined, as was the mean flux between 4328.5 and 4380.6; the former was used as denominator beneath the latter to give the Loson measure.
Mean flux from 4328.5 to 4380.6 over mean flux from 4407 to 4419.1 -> 1.5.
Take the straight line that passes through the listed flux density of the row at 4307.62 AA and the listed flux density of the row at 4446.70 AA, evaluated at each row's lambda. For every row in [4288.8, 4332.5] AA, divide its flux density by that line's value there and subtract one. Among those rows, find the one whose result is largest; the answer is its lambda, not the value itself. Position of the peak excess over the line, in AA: 4331.49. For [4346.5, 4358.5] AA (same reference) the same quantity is 4347.48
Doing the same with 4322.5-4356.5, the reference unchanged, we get 4339.48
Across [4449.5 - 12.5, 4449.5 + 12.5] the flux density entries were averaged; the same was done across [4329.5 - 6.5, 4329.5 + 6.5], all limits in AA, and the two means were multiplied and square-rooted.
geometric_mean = 11.9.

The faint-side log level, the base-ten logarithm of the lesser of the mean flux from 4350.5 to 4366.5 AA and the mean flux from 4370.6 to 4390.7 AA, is 1.067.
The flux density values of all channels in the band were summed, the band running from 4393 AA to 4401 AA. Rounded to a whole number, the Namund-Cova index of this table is 43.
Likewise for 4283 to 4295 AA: 65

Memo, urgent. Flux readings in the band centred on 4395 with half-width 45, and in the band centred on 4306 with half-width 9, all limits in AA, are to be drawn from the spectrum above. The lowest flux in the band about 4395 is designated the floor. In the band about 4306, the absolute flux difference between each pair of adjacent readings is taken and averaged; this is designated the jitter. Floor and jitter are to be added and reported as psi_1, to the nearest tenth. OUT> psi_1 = 9.7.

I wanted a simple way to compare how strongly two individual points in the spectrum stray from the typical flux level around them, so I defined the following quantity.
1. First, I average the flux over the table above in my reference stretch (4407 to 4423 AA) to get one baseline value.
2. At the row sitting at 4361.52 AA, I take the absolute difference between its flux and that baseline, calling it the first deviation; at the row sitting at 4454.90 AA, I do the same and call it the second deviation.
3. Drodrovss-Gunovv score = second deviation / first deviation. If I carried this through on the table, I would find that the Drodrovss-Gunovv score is 0.14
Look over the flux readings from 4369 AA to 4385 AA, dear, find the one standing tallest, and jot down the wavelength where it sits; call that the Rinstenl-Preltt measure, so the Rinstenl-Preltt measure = 4369.56 AA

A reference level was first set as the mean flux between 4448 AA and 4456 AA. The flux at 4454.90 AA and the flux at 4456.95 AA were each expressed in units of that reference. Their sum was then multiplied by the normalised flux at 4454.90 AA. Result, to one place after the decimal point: 1.9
